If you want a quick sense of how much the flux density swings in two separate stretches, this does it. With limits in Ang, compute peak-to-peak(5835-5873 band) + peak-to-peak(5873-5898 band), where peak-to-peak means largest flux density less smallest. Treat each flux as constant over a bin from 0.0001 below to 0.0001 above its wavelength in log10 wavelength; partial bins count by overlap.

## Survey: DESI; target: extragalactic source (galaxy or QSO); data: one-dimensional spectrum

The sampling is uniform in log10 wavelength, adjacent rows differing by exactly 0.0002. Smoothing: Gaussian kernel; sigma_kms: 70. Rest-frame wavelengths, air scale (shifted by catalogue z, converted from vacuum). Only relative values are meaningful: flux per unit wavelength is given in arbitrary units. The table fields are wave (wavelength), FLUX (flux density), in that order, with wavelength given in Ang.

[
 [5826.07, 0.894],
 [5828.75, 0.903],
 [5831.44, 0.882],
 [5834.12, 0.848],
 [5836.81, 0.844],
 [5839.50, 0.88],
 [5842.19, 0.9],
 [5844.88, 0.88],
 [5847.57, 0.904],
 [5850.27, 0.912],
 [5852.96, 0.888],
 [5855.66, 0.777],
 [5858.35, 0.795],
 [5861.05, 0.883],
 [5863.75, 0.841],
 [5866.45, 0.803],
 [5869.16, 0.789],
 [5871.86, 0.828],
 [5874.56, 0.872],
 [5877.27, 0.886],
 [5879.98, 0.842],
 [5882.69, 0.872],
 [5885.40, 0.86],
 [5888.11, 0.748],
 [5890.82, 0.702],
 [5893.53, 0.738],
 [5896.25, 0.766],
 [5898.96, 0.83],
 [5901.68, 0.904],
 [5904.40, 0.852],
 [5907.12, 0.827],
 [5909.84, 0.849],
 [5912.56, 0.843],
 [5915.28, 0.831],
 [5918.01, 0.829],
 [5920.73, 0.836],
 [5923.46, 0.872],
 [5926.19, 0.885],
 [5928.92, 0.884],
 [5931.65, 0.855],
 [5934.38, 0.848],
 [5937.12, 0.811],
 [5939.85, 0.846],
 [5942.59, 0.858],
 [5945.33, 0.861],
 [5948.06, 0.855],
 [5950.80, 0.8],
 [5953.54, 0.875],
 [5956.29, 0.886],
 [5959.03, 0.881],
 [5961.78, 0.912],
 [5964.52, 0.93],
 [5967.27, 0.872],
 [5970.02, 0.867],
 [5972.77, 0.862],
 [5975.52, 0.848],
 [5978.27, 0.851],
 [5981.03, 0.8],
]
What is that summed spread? 0.32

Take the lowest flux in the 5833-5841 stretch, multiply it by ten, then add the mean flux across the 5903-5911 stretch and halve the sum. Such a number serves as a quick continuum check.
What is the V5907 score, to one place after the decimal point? 4.6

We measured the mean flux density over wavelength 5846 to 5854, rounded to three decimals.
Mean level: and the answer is 0.901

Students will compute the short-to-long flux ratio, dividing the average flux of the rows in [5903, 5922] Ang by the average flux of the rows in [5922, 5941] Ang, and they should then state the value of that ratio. 0.978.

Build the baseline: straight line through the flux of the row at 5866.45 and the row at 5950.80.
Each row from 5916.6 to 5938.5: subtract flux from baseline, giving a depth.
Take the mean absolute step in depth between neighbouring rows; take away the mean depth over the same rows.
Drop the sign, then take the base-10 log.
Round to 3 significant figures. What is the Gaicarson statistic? -1.15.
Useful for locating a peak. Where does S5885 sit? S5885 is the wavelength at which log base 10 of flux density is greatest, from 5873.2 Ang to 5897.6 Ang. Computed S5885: 5877.27 Ang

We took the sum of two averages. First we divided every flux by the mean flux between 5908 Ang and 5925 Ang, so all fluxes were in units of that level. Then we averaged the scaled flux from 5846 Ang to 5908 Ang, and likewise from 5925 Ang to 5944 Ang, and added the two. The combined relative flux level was 2.00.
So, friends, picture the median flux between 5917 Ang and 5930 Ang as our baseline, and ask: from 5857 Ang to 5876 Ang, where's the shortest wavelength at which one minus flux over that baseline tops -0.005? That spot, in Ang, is 5858.35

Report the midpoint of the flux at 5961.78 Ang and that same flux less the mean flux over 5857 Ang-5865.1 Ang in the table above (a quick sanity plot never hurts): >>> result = 0.49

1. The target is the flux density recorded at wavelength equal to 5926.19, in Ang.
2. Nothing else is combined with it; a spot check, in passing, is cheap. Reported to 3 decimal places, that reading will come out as 0.885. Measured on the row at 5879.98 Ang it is 0.842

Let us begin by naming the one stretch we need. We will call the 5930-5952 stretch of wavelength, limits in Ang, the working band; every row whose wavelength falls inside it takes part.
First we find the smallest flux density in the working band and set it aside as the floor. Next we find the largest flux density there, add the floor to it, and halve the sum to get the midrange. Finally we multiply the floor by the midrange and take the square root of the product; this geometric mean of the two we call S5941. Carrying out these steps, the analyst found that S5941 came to 0.82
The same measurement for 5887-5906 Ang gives 0.75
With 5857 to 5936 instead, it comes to 0.75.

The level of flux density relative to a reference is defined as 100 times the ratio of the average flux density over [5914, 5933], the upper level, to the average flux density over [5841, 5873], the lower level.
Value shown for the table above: 100.7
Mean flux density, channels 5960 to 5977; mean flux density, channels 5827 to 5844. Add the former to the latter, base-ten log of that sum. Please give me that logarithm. 0.245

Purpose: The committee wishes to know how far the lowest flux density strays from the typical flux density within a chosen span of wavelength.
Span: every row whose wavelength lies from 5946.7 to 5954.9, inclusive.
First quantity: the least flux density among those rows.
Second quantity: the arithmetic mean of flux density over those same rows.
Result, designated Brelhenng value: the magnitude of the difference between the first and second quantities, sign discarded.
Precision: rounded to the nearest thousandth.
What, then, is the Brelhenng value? 0.043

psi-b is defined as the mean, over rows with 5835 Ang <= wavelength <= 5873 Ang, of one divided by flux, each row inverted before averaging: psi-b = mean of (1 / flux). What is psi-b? 1.18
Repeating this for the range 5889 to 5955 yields 1.20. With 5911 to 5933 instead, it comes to 1.17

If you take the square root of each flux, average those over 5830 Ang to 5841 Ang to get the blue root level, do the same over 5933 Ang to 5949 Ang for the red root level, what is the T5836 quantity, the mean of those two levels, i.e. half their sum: 0.925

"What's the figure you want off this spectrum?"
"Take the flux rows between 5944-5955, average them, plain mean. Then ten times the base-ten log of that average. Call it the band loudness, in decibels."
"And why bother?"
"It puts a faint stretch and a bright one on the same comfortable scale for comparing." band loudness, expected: -0.72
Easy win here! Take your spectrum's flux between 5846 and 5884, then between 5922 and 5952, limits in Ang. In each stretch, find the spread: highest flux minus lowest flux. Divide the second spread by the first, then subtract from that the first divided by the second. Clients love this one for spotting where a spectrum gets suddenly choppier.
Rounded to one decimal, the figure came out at -1.0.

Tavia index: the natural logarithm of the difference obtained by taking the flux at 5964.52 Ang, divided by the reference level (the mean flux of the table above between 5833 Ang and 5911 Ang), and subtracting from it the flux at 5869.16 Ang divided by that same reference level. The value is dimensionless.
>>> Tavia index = -1.8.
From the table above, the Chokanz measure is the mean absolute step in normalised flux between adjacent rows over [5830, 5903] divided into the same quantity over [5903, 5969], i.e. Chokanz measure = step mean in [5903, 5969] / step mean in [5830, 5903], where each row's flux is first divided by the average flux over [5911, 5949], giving 0.6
